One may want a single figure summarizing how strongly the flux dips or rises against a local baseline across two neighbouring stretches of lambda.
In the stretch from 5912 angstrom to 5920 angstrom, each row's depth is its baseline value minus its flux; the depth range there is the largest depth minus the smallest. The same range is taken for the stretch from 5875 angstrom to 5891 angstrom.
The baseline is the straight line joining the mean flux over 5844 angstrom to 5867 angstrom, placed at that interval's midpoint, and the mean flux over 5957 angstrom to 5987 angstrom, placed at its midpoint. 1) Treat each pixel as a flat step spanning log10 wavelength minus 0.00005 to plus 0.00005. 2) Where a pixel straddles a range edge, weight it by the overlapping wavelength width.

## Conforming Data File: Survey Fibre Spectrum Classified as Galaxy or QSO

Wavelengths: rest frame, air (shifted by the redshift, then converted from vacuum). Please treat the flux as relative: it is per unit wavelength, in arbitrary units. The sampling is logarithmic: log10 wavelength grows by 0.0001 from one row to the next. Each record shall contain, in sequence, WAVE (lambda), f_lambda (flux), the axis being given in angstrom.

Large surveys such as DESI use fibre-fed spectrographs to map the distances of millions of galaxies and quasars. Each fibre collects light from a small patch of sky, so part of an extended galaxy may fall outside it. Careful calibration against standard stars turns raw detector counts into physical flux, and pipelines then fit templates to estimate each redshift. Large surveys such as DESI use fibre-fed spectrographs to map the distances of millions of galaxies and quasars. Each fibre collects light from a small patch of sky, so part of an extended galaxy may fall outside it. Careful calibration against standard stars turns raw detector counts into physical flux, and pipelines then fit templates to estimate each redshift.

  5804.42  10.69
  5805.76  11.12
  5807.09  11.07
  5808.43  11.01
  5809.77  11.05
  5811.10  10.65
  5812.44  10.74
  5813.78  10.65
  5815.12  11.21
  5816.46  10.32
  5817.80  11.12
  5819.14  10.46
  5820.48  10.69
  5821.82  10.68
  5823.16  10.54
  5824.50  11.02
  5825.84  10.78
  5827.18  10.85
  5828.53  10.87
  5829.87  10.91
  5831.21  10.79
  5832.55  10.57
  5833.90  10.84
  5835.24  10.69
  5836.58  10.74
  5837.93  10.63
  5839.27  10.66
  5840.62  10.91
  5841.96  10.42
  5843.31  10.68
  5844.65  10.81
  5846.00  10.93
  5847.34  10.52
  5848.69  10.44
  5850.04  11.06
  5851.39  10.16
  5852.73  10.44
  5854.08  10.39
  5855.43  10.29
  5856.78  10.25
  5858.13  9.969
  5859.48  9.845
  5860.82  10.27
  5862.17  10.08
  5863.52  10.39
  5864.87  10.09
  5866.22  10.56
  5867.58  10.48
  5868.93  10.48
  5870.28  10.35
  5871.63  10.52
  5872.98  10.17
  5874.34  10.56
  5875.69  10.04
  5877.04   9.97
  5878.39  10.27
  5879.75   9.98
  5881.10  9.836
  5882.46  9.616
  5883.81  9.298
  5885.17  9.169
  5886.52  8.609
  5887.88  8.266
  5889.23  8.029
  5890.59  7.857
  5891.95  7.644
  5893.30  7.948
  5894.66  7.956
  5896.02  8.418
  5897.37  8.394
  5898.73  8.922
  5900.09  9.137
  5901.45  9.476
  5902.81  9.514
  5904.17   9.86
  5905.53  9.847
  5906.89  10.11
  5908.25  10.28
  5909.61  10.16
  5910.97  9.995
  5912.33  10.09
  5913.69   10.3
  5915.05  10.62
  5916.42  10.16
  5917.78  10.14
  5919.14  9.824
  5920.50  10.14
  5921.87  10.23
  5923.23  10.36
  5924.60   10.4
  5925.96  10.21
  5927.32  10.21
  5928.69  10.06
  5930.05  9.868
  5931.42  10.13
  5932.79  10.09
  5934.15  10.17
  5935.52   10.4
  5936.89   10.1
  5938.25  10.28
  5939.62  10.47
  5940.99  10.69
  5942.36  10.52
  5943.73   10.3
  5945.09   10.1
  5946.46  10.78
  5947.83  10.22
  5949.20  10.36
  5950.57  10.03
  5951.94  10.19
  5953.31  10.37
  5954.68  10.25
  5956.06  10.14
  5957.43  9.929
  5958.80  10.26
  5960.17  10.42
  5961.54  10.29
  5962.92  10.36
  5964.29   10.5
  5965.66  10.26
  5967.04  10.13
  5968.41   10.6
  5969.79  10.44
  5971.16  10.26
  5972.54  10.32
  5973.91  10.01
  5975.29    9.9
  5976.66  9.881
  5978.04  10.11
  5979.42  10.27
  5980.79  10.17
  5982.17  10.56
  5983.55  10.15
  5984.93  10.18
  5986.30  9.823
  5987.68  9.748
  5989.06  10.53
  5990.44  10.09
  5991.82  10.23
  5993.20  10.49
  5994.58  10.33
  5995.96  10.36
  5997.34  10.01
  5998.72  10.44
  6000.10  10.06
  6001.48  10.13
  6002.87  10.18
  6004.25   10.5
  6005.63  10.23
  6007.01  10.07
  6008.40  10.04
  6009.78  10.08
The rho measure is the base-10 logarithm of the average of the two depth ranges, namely 0.2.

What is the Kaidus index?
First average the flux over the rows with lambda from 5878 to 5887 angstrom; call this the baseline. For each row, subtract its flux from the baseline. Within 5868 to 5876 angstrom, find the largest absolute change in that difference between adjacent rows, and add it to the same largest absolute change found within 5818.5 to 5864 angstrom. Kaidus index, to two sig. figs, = 1.4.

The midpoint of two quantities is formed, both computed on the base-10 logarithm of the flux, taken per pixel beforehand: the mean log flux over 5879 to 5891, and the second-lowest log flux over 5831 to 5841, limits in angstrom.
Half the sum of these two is 0.99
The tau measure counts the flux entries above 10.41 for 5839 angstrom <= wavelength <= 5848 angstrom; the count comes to 7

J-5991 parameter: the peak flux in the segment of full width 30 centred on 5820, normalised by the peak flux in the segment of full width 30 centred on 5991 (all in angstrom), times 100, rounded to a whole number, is 106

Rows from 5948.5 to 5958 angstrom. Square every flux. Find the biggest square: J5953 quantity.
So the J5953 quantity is 108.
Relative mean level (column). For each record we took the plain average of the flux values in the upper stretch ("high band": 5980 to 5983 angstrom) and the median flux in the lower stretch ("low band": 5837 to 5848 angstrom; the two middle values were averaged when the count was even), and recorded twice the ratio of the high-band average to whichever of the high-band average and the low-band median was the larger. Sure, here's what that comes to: 1.94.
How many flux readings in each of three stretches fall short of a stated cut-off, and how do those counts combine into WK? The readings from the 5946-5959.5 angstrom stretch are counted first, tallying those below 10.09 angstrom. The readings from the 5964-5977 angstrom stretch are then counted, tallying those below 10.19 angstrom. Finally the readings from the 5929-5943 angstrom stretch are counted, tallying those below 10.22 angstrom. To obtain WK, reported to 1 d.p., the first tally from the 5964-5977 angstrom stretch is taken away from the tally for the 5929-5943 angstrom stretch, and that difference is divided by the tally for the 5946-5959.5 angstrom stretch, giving 0.5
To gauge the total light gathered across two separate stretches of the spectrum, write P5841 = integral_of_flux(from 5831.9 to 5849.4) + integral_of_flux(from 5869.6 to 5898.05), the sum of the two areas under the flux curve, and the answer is 448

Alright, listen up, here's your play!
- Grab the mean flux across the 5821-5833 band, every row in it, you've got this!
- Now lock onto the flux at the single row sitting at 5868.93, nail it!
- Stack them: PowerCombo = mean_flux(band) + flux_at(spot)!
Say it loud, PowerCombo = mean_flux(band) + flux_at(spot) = 21.3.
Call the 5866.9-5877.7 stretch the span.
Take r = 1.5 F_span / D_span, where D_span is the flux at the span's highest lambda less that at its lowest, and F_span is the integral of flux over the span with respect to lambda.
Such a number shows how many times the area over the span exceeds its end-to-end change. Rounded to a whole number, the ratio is -328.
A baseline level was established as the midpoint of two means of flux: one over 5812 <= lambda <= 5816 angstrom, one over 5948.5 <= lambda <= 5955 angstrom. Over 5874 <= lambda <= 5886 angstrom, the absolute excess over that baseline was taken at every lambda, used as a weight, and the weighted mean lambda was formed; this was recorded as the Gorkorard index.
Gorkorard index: 5881.7 angstrom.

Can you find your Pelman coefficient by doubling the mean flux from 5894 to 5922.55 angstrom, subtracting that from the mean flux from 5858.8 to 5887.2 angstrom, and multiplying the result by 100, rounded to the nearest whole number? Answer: -936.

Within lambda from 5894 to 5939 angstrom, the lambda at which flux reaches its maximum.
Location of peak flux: 5915.05 angstrom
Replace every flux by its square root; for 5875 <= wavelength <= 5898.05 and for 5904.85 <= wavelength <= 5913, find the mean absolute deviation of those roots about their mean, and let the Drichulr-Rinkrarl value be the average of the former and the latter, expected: 0.077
